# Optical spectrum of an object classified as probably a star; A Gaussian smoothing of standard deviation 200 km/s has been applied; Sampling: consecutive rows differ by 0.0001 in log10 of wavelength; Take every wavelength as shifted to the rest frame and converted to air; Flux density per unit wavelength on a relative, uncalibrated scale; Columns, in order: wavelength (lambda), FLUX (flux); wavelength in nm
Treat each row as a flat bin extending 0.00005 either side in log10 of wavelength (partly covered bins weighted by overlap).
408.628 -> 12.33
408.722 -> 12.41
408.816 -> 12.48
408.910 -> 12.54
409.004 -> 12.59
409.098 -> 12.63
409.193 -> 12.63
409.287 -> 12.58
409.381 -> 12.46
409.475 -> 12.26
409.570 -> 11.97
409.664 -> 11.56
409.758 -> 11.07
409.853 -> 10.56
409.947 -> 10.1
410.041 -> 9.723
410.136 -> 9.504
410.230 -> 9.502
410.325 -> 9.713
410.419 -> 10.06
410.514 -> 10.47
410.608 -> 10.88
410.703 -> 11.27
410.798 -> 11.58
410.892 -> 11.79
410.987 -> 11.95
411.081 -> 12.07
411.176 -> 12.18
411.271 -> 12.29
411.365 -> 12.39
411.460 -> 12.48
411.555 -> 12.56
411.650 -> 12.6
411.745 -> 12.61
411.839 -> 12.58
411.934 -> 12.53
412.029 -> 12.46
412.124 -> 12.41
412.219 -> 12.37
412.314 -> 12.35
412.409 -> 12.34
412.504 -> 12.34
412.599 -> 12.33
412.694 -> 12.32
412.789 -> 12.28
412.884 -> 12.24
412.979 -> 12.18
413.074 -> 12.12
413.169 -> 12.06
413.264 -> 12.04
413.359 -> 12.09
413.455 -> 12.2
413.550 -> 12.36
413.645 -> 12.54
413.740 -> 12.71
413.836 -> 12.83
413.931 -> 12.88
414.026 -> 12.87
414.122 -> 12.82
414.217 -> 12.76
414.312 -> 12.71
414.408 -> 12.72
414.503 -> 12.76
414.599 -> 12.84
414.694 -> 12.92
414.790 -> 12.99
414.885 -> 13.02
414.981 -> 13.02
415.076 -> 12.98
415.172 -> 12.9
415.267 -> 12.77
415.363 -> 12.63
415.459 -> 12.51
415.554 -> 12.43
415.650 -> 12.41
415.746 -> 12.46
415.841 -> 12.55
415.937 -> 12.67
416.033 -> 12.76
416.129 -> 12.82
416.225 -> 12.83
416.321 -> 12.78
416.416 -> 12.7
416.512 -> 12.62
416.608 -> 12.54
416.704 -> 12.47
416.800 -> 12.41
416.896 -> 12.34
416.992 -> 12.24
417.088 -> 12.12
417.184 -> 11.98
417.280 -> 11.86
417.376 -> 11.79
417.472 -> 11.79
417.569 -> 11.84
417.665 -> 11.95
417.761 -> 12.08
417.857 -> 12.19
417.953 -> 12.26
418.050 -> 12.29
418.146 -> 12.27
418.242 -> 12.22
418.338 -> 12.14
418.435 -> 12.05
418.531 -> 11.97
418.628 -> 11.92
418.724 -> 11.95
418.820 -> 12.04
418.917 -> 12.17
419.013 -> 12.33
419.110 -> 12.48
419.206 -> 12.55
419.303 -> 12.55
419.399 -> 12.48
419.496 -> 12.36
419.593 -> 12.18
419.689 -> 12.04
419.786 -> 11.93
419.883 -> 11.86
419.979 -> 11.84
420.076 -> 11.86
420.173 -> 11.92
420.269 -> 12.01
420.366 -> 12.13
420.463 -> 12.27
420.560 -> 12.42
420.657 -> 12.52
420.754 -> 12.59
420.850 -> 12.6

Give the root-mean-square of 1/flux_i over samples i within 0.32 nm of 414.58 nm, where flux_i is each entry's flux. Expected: 0.078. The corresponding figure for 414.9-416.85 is 0.079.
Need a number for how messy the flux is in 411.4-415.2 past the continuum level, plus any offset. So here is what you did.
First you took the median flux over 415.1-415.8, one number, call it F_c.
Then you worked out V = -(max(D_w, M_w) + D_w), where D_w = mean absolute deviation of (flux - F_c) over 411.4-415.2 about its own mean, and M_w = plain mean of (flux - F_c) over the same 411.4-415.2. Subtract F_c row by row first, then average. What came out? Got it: -0.50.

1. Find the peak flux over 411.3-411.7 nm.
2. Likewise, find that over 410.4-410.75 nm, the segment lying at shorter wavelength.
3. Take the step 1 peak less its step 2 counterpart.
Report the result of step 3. 1.3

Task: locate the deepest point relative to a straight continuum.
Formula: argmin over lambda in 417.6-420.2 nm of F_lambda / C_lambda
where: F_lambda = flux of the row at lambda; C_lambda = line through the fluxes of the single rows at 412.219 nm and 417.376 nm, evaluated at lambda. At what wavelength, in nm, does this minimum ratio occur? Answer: 417.665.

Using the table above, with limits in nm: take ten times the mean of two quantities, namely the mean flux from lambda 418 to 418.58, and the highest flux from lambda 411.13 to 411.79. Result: 124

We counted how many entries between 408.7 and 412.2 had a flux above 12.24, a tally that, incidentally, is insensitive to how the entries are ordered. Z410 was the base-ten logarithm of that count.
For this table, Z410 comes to 1.3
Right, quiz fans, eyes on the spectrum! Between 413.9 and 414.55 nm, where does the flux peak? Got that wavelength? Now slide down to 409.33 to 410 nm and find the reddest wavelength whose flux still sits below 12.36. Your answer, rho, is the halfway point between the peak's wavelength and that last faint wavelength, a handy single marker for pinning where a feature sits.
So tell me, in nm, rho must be 411.94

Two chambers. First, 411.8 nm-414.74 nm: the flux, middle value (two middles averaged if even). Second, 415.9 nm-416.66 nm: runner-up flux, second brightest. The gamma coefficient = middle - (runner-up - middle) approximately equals 12.0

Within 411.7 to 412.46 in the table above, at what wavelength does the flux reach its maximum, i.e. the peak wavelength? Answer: 411.745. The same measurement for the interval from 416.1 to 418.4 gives 416.225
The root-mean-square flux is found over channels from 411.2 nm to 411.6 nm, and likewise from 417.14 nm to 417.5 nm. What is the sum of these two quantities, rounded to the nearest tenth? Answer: 24.3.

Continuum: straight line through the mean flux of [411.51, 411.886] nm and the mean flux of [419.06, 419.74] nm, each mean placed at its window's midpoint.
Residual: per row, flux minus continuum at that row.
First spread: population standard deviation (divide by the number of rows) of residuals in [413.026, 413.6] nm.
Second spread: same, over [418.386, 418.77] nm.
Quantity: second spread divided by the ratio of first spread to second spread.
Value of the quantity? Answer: 0.02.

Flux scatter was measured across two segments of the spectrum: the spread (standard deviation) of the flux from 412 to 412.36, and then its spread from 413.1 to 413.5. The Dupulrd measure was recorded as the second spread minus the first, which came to 0.02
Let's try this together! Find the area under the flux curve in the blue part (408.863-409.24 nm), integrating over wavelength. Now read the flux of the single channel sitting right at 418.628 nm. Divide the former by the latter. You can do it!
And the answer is 0.398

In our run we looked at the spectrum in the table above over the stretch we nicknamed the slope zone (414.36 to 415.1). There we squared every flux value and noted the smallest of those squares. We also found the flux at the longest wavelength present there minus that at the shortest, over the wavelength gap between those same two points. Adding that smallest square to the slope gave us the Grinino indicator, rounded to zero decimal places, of 162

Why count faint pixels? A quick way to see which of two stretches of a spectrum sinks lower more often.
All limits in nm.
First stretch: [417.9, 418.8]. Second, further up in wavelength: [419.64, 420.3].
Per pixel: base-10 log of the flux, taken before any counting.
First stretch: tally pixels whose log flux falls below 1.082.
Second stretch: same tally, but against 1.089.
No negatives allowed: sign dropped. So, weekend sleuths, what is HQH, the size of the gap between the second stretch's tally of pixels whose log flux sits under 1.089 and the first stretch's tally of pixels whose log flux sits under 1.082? 3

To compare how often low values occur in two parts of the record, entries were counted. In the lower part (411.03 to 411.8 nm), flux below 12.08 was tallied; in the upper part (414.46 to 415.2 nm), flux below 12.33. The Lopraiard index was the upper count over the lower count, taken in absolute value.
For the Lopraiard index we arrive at 0.00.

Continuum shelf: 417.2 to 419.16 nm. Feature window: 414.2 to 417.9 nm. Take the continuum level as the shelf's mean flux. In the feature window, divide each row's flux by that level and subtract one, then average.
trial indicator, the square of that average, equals 0.0013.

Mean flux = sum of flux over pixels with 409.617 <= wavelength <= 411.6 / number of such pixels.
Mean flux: 11.1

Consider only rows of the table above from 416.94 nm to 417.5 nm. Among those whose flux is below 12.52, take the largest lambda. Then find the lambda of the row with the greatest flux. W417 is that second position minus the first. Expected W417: -0.48 nm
